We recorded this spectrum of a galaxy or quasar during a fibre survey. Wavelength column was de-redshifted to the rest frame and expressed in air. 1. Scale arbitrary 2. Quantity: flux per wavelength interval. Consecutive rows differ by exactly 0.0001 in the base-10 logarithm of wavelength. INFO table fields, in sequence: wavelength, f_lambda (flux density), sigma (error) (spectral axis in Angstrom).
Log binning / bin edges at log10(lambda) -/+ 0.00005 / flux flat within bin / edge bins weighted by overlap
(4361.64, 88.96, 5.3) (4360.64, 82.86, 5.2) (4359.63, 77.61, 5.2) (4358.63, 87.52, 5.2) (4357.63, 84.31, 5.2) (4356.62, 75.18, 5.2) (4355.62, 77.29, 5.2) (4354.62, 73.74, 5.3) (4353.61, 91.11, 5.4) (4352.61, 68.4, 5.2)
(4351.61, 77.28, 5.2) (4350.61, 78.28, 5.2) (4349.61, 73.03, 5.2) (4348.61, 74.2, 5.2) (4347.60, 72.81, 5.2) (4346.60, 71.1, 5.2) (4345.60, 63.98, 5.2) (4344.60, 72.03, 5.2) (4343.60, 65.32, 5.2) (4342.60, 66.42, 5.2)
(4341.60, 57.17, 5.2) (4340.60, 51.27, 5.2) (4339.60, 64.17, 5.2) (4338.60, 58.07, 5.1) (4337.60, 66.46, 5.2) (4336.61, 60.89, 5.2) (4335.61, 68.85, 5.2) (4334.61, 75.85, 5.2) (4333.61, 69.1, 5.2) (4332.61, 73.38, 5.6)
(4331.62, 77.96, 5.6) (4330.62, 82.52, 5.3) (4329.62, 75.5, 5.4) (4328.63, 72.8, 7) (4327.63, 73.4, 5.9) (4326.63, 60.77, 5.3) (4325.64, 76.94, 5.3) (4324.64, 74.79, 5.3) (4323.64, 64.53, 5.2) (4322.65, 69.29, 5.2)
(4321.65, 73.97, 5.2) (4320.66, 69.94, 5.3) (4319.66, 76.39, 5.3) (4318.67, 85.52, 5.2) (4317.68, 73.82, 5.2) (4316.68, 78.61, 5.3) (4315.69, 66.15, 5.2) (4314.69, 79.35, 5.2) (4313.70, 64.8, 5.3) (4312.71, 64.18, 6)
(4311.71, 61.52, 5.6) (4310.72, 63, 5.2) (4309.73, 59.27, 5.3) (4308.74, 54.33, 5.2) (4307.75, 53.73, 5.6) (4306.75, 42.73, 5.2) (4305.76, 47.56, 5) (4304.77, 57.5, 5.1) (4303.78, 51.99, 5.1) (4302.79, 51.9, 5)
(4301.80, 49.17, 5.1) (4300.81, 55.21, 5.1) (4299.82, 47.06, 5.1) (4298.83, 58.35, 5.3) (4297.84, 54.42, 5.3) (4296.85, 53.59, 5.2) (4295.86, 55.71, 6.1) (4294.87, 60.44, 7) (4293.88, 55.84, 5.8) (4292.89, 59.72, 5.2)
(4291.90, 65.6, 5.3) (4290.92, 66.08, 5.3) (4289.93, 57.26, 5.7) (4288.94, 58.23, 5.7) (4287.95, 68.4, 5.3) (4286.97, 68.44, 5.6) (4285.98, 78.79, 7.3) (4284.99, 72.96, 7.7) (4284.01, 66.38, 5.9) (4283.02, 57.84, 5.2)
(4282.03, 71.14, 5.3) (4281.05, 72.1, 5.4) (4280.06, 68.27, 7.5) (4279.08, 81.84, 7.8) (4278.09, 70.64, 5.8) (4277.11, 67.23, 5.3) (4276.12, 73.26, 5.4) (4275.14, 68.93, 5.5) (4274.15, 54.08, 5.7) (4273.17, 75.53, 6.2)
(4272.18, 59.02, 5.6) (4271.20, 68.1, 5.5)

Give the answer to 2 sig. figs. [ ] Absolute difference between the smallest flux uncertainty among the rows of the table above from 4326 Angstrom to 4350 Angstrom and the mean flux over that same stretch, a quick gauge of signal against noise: 64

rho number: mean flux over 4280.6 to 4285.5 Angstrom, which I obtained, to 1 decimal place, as 68.1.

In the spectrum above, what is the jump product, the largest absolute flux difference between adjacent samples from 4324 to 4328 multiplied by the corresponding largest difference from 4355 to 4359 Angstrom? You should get 148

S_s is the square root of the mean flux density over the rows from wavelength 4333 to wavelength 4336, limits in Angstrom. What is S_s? 8.44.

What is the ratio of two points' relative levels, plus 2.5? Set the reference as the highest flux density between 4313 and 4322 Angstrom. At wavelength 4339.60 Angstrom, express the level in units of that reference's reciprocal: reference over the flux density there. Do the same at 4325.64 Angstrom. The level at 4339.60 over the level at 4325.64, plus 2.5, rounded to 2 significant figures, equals 3.7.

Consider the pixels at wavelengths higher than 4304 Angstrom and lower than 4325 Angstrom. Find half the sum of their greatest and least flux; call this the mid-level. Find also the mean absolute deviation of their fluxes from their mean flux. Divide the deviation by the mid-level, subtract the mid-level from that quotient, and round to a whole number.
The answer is -64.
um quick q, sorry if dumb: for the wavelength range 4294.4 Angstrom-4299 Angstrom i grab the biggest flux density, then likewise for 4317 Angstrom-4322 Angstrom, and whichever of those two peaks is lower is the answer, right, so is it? 60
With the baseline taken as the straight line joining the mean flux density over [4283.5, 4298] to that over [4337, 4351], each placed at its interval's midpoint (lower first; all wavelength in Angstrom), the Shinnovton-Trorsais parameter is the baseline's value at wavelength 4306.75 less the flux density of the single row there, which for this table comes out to 21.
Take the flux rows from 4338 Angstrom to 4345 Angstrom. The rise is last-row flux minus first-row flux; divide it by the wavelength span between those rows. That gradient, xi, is 2.3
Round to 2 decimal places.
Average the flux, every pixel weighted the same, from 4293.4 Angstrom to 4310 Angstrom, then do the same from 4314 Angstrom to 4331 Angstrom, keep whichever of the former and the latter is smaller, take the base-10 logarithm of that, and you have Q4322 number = 1.73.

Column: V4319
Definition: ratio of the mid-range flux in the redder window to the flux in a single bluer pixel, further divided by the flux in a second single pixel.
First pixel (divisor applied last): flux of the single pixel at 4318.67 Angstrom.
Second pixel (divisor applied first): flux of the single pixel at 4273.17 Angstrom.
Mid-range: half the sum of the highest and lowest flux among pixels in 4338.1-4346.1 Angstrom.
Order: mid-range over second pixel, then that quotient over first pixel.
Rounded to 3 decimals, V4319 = 0.010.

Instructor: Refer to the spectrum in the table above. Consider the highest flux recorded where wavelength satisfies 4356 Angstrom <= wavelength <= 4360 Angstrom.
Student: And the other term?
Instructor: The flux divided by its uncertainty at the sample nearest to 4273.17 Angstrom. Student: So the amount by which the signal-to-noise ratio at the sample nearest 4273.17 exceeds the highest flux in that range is -75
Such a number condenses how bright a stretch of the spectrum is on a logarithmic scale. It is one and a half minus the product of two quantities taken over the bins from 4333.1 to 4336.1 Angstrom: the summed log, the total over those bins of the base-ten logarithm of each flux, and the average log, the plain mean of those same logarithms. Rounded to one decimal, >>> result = -8.8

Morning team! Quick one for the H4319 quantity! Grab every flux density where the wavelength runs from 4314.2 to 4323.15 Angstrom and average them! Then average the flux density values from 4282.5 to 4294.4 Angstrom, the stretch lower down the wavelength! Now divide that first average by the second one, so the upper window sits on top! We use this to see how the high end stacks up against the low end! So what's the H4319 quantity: 1.16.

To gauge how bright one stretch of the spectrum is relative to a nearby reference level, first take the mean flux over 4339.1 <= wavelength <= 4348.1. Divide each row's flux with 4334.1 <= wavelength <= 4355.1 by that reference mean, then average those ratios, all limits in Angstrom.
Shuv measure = 1.06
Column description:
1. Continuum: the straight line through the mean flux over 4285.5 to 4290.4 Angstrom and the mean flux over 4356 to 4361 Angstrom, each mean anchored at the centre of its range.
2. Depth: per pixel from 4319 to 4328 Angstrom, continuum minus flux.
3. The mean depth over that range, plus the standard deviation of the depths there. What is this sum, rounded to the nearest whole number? 8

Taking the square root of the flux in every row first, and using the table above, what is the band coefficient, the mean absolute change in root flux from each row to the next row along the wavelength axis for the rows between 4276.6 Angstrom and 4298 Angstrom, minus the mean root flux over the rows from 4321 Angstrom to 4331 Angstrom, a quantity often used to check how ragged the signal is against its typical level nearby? -8.15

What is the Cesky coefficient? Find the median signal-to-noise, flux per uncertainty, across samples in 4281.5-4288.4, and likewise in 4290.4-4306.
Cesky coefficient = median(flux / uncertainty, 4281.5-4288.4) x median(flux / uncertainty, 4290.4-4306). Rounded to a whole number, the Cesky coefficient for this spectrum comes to 116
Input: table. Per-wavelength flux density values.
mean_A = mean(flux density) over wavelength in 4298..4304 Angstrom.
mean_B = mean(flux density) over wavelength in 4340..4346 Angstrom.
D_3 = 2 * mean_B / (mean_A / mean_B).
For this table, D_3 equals 150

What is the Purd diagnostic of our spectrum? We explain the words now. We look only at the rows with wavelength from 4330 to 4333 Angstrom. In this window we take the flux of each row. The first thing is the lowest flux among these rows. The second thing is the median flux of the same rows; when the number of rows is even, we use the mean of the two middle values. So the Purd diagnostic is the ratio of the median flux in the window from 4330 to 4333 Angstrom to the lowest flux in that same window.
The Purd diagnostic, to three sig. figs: 1.06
